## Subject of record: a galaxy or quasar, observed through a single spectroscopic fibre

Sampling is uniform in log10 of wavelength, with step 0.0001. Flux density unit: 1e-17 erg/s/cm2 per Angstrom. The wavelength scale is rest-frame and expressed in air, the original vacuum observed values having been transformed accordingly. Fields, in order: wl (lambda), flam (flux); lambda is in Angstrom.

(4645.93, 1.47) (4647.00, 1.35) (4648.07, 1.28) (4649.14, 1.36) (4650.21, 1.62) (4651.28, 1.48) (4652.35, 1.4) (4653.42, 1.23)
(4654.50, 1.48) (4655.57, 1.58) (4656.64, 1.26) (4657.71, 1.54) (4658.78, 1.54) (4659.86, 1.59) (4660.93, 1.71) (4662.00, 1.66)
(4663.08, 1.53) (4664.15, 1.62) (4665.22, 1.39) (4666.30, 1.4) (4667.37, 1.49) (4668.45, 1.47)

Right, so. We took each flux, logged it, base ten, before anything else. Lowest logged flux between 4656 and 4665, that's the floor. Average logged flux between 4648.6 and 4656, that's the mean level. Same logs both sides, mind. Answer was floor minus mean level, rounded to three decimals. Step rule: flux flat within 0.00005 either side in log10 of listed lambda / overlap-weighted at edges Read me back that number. -0.059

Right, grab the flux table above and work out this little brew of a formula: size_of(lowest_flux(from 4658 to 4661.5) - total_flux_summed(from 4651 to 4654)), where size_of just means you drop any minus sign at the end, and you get 2.57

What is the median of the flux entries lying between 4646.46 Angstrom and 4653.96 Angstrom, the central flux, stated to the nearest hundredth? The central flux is 1.36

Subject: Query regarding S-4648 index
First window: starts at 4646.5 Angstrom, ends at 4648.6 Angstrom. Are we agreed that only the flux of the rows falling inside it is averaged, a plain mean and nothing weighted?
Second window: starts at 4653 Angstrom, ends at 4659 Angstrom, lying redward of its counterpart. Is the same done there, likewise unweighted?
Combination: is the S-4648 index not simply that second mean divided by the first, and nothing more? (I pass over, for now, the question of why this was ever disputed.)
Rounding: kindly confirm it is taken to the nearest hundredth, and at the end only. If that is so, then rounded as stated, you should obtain 1.09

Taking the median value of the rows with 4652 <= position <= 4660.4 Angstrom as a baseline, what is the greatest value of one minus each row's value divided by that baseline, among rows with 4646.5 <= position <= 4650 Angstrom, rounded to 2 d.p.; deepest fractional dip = 0.15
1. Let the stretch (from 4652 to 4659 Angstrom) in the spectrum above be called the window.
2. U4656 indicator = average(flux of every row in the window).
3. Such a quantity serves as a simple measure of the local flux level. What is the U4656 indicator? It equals 1.43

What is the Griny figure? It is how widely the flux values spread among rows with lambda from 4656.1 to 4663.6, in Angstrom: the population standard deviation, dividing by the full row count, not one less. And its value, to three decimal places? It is 0.133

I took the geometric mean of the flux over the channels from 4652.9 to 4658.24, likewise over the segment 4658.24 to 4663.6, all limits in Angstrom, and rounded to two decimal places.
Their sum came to 3.01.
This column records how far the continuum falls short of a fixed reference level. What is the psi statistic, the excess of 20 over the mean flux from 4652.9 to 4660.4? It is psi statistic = 18.5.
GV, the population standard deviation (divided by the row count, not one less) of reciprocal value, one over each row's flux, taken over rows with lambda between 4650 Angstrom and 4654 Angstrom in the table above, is 0.071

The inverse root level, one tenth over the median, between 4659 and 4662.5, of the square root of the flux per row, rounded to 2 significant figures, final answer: 0.078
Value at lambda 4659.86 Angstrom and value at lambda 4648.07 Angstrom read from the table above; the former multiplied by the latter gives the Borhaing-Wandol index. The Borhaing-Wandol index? 2.0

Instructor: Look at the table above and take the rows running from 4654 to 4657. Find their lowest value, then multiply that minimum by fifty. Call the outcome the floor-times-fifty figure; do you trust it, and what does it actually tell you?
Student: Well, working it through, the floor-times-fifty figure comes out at 63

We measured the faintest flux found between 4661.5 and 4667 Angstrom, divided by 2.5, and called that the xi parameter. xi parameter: 0.556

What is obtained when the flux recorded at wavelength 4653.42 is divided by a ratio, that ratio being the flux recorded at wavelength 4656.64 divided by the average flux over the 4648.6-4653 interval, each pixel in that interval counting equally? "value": 1.43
